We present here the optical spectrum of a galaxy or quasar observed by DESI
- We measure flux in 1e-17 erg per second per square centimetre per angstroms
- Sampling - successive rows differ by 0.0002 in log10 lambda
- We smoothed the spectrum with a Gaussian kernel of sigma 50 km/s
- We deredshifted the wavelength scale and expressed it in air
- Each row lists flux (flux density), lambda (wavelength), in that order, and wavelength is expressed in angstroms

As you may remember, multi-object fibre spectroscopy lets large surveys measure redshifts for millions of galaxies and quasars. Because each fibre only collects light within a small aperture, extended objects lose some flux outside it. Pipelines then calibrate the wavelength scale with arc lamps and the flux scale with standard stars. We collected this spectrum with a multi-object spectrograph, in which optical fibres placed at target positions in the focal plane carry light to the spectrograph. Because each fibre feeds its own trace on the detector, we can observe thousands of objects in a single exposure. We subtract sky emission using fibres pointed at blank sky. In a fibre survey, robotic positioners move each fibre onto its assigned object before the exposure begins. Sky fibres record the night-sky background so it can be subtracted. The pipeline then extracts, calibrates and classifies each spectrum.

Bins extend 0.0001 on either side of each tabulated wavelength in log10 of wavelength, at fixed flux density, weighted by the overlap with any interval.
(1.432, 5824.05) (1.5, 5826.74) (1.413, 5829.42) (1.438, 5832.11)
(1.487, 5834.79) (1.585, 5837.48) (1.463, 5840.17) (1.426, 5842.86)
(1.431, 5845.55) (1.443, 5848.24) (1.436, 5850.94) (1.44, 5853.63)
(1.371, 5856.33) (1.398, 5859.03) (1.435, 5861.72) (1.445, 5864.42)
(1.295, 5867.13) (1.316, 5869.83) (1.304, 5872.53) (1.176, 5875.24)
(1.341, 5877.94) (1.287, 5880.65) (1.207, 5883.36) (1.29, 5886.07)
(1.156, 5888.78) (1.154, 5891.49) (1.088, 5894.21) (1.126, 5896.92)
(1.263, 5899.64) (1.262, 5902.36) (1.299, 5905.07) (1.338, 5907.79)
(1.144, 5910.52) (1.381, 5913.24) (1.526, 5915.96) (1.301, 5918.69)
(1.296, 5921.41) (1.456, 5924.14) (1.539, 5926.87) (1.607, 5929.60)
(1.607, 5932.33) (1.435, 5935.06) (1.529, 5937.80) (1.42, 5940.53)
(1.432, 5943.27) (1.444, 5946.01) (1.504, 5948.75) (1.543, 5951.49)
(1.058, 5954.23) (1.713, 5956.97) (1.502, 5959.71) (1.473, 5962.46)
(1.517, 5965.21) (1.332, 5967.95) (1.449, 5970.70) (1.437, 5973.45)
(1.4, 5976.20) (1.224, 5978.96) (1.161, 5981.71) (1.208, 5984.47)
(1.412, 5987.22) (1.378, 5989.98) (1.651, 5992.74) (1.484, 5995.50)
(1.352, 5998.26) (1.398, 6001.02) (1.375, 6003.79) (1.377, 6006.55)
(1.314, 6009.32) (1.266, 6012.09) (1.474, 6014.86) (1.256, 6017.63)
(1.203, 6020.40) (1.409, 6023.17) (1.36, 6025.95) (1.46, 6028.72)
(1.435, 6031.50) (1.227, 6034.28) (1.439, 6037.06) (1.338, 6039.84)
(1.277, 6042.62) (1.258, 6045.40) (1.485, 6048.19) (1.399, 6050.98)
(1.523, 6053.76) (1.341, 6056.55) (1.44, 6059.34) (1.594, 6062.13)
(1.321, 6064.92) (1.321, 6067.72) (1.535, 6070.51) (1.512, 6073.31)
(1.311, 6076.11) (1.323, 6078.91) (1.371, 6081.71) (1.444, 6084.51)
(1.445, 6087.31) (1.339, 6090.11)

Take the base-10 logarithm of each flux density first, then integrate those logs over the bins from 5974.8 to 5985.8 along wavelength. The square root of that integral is 1.02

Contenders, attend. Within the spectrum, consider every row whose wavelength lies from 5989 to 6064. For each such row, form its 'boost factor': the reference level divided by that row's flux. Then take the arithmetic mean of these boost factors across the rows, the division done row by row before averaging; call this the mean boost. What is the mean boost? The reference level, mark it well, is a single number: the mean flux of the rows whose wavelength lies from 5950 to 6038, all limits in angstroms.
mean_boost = 1.00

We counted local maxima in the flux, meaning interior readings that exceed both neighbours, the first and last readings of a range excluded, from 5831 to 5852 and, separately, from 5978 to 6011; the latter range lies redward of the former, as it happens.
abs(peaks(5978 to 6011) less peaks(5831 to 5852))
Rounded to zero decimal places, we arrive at 2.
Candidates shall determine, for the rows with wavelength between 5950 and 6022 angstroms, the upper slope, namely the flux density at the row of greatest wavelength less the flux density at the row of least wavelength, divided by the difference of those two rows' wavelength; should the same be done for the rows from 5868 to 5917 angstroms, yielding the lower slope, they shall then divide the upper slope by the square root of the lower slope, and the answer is -0.07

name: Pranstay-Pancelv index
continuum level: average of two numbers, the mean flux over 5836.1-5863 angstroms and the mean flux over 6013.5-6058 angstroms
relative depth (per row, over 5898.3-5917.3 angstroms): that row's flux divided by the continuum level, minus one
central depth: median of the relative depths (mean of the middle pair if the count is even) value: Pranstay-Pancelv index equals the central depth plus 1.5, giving 1.42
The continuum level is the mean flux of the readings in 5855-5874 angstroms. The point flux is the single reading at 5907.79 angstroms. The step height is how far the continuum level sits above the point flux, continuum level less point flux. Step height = 0.03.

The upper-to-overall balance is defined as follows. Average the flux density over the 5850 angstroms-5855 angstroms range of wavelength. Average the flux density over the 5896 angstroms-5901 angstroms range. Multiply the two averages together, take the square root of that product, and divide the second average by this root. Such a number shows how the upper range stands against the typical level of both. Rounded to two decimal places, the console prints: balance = 0.91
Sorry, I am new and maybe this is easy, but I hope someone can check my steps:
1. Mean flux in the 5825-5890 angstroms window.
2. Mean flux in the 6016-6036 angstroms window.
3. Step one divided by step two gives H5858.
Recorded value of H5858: 1.03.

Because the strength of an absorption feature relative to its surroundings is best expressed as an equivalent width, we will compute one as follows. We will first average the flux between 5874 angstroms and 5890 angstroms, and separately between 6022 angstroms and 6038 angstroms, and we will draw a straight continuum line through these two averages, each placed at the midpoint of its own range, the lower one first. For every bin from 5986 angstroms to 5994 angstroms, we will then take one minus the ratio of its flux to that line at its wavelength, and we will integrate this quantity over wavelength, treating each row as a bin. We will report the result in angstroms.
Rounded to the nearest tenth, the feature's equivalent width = -0.8 angstroms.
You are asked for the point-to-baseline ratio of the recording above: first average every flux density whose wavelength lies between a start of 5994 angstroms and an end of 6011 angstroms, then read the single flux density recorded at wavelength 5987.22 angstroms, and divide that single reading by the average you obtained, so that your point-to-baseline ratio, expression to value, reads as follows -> 1.02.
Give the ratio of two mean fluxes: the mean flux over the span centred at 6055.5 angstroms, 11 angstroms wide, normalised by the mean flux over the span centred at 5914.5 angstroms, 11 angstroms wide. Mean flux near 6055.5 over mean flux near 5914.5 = 1.07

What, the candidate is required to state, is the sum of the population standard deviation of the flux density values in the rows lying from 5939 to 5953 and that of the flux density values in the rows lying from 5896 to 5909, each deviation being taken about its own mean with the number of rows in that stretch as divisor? 0.12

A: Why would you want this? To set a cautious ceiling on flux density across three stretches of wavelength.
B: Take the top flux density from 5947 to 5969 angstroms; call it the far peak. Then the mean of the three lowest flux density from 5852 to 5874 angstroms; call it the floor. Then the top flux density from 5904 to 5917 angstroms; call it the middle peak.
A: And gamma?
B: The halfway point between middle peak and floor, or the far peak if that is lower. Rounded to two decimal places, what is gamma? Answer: 1.42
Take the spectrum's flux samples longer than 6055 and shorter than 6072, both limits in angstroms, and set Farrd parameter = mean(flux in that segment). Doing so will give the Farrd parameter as 1.43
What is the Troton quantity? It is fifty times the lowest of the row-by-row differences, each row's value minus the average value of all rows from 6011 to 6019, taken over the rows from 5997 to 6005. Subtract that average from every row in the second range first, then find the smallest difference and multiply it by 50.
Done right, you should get 1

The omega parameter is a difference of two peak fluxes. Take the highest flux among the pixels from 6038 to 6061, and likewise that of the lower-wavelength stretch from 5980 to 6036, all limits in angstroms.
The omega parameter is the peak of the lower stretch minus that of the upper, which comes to 0.13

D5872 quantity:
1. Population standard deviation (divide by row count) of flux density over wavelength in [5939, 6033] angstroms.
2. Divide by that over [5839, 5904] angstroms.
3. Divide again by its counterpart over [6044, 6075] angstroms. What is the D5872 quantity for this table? 11.0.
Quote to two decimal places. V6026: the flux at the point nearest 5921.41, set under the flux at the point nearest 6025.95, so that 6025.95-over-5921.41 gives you 1.05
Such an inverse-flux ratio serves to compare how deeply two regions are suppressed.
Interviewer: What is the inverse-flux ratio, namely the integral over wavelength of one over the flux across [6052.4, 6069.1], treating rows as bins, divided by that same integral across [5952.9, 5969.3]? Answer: 1.01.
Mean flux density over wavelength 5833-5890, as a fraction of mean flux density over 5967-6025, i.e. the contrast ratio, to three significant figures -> 1.01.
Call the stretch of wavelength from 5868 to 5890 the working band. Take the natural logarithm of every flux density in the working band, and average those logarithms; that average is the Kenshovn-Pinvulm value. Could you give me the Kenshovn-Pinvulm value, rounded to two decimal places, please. 0.23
